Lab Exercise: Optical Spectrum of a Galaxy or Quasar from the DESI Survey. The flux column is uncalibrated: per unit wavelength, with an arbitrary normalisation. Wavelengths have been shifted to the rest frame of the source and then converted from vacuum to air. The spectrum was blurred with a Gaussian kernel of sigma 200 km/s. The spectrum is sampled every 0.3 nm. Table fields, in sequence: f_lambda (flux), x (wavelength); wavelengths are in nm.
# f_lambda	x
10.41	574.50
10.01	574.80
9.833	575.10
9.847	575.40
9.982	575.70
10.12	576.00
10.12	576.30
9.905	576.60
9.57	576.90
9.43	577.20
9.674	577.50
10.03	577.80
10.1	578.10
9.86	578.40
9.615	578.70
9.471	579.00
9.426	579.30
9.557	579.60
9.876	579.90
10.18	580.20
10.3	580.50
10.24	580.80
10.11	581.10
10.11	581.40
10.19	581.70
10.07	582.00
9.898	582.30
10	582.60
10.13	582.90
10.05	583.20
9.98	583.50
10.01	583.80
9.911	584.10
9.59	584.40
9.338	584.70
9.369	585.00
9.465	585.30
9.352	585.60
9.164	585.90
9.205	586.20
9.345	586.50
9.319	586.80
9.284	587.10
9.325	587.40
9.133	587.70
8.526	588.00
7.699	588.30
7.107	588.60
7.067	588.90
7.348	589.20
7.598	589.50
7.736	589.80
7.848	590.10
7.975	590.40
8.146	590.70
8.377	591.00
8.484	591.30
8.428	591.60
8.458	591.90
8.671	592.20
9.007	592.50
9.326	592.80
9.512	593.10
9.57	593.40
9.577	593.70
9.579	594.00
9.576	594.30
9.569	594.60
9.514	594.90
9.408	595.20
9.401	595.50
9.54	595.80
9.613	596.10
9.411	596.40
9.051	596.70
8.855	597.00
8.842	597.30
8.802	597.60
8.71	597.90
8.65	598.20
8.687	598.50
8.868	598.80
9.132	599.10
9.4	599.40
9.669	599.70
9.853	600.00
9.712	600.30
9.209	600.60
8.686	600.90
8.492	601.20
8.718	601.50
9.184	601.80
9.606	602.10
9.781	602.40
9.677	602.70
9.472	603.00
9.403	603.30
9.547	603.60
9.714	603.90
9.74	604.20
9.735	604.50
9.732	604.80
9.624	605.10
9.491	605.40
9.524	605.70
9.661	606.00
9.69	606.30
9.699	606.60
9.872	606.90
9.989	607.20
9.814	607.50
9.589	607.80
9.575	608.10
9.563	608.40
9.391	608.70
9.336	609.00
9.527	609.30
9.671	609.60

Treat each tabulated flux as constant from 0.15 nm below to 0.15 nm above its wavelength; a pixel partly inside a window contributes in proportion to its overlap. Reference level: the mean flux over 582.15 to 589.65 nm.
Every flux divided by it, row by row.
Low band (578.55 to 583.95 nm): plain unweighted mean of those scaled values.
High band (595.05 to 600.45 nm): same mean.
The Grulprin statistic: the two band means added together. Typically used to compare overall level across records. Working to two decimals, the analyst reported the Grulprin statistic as 2.11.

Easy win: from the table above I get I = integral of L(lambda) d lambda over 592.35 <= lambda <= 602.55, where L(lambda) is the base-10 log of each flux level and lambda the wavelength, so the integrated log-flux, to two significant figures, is 9.9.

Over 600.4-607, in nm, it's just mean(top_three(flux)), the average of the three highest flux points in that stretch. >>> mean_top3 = 9.8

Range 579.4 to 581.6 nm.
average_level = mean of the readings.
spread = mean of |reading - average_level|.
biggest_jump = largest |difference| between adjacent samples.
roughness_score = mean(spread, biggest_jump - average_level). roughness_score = -4.77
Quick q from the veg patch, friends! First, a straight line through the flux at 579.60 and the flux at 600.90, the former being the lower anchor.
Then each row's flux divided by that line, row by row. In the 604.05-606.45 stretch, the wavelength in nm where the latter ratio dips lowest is 605.40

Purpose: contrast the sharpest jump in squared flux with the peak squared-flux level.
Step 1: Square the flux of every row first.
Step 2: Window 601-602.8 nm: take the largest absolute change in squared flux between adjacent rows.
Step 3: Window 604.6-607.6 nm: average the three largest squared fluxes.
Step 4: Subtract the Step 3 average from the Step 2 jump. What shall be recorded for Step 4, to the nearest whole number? -90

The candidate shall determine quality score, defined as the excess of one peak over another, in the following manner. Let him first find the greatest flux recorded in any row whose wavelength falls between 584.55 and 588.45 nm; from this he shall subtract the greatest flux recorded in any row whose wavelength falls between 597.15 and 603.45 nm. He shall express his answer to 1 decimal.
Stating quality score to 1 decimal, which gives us -0.4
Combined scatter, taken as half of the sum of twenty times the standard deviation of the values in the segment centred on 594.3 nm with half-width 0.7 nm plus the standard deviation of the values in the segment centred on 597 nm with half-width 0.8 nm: 0.4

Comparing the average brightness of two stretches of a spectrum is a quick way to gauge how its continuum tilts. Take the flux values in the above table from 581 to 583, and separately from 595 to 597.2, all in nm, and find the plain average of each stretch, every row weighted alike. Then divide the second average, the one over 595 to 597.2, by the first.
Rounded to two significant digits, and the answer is 0.93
